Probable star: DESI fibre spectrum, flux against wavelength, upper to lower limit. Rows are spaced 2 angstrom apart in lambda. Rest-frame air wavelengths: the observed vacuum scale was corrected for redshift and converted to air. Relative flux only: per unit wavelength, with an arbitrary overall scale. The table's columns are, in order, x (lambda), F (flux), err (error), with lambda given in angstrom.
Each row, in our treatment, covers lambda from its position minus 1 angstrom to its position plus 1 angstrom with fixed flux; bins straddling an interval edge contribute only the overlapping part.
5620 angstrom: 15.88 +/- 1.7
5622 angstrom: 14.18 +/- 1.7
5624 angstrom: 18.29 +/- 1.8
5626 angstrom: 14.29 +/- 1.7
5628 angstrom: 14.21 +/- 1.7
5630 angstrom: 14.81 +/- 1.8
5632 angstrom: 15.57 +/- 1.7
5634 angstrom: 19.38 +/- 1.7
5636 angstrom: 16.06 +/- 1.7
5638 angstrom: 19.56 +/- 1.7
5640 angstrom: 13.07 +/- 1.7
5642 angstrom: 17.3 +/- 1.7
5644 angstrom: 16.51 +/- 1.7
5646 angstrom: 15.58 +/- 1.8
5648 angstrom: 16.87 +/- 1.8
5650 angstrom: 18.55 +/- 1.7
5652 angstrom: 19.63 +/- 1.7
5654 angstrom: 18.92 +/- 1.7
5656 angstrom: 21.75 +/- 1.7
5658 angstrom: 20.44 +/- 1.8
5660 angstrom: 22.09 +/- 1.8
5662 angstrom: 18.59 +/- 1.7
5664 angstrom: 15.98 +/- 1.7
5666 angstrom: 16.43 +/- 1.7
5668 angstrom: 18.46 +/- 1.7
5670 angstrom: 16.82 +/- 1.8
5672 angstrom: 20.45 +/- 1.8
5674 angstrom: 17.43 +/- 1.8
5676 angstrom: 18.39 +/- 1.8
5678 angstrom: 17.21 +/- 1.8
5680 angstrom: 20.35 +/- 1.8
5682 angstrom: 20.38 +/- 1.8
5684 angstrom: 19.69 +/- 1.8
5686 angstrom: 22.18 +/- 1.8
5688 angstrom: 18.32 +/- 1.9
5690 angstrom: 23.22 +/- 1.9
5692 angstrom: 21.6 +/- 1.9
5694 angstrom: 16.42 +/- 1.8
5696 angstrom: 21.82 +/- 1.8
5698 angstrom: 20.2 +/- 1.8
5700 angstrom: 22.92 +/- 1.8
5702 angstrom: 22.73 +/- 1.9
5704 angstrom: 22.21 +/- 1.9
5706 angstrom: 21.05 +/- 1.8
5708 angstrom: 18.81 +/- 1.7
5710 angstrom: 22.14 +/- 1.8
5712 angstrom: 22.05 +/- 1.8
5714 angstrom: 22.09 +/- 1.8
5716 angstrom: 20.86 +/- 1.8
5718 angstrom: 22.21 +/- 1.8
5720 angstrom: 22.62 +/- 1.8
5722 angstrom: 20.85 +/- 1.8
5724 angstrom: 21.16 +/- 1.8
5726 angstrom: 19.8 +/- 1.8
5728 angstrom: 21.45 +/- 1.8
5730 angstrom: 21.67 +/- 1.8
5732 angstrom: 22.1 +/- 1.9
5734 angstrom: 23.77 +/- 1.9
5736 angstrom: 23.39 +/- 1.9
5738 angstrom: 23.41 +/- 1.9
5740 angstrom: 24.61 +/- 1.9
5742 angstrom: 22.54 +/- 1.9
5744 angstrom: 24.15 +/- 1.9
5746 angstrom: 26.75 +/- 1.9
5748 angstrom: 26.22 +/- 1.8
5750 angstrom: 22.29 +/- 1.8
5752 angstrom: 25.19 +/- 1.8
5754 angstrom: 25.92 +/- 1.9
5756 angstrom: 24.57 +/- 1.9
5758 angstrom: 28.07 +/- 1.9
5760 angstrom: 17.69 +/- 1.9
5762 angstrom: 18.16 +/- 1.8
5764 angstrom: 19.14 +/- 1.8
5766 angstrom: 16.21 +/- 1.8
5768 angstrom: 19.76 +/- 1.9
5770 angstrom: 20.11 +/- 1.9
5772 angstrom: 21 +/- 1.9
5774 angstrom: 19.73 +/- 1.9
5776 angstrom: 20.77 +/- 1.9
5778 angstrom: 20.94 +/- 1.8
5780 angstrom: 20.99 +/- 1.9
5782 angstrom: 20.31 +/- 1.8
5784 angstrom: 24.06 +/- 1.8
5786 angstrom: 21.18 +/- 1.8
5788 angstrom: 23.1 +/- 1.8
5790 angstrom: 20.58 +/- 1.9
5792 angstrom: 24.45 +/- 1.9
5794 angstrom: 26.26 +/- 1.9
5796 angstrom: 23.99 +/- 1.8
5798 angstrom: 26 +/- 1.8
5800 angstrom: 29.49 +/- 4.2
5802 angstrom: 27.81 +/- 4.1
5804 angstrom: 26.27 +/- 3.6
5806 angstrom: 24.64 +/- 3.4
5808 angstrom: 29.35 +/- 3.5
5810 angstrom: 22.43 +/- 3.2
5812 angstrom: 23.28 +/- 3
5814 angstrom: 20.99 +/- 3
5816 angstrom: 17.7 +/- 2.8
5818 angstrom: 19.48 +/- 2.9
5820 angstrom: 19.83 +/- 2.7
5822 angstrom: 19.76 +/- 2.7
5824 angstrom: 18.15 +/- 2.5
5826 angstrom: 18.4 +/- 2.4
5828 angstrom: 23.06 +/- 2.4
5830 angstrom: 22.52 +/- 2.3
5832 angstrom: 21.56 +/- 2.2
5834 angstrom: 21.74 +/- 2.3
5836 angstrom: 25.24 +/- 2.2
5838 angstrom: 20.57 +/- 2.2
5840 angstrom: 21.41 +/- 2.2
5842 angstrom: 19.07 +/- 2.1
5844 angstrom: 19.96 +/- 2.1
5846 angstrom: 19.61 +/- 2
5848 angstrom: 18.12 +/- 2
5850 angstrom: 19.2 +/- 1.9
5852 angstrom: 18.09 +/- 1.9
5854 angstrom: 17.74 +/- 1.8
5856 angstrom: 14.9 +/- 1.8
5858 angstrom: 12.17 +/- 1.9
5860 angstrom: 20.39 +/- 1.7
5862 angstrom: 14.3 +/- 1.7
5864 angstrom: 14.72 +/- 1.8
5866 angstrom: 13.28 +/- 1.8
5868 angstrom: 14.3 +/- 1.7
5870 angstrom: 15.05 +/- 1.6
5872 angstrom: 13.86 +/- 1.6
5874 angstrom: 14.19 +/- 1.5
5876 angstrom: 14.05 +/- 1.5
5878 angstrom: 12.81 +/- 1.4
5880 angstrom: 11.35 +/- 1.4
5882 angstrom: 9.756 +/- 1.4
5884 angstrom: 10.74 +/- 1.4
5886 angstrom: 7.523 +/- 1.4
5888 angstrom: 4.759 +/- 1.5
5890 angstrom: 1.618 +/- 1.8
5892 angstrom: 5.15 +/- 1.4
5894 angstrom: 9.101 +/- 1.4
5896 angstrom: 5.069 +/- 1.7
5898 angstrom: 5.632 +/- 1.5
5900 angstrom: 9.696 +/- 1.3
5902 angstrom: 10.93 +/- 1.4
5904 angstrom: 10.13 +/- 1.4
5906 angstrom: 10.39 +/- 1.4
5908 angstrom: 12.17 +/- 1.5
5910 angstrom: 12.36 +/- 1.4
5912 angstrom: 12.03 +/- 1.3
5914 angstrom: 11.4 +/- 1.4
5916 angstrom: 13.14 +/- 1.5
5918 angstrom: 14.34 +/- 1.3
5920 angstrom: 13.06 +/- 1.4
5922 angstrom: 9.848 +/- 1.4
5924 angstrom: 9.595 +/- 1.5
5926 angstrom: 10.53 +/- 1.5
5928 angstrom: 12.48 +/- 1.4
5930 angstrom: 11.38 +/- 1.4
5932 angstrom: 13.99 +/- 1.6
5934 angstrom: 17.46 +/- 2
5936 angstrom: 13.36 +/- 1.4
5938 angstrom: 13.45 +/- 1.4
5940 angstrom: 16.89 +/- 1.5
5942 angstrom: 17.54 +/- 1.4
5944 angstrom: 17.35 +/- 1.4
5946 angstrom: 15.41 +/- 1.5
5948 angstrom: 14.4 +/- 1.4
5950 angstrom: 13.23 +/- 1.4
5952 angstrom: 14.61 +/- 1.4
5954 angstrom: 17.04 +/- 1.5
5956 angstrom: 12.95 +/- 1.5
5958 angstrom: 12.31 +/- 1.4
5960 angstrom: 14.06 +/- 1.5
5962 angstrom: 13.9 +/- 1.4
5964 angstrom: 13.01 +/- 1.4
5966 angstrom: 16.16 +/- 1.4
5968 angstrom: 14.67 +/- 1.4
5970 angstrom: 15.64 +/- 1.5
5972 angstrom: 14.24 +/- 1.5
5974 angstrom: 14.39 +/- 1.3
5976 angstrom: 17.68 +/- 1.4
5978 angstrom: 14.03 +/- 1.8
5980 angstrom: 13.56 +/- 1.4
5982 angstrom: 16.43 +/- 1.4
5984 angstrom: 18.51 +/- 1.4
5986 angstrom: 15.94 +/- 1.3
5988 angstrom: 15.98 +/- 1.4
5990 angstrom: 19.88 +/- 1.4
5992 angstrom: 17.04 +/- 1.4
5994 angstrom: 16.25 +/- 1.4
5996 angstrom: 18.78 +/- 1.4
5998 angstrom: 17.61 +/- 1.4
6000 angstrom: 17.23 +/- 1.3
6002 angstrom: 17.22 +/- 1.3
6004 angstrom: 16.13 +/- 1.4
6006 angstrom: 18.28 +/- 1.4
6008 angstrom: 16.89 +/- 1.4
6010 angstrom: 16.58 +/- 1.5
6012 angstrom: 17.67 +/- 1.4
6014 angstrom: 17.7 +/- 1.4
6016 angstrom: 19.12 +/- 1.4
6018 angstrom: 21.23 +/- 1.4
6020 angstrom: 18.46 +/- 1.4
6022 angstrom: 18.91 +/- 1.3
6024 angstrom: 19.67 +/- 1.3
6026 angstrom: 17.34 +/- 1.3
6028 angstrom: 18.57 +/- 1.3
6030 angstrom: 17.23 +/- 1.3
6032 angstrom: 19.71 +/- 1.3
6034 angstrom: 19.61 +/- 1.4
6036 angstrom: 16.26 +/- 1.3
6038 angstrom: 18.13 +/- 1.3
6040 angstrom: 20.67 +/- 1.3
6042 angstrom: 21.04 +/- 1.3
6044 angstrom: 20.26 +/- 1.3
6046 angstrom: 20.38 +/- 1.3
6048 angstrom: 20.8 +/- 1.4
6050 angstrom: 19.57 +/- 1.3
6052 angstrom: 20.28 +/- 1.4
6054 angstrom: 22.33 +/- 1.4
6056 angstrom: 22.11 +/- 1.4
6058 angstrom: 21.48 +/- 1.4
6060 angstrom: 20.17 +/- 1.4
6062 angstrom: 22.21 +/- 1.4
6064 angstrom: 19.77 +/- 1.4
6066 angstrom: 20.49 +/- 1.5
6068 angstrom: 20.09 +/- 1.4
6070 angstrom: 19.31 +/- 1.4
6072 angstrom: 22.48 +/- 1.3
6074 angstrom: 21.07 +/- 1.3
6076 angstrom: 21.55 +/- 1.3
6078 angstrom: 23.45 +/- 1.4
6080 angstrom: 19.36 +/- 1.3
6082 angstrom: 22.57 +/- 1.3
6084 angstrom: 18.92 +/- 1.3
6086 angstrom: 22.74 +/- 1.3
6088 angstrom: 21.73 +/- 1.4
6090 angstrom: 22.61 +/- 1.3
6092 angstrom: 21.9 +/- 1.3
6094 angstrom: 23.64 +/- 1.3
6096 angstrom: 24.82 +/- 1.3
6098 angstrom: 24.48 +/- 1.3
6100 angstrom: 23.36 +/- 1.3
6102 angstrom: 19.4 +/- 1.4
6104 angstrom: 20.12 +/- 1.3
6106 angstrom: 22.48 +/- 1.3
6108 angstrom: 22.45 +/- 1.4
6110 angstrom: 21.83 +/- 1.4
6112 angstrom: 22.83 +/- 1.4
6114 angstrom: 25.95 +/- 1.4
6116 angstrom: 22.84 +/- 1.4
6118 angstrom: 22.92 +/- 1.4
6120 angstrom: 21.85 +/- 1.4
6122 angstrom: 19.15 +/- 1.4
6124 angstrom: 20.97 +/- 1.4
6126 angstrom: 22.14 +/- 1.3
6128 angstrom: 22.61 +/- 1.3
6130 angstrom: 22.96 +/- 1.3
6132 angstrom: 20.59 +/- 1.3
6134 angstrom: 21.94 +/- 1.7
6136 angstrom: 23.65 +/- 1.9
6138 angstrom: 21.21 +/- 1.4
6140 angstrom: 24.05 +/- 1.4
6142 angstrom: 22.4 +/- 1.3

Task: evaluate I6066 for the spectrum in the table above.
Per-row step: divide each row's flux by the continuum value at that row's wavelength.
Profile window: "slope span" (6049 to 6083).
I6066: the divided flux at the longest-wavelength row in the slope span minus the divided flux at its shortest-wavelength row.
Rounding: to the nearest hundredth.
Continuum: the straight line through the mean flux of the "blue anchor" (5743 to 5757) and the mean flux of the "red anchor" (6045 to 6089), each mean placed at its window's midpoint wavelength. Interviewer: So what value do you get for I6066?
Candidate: 0.16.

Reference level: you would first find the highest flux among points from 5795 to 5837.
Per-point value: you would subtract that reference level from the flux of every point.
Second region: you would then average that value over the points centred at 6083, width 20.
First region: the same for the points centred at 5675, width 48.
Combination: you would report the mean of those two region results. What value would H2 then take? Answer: -9.0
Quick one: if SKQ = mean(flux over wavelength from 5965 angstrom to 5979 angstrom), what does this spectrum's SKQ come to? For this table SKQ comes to 15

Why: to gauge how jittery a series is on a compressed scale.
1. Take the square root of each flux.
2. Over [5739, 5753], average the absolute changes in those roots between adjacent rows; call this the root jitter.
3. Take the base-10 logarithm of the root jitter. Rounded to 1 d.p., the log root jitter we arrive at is -0.6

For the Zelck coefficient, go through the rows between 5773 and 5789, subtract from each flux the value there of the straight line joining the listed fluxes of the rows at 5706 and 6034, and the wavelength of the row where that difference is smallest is 5774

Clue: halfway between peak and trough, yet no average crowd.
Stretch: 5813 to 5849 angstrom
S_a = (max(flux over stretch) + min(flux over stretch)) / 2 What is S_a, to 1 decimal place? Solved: 21.5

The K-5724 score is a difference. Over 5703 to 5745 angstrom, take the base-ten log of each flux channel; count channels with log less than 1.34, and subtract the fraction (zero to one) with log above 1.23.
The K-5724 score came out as 7.0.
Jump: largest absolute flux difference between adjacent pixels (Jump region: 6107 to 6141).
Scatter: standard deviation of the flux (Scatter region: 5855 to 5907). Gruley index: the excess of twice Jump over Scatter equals 2.1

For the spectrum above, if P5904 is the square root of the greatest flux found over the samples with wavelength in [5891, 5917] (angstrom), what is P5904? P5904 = 3.6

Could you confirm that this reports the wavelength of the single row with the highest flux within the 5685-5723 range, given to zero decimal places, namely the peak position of 5690 angstrom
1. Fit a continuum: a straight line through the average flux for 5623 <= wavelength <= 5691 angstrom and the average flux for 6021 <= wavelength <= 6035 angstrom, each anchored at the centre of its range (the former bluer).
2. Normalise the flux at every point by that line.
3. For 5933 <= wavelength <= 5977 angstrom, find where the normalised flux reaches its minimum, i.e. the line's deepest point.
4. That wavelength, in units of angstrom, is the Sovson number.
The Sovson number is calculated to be 5958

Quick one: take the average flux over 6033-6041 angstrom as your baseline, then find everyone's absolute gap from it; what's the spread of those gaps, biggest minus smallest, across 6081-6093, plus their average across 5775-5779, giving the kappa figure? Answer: 6.0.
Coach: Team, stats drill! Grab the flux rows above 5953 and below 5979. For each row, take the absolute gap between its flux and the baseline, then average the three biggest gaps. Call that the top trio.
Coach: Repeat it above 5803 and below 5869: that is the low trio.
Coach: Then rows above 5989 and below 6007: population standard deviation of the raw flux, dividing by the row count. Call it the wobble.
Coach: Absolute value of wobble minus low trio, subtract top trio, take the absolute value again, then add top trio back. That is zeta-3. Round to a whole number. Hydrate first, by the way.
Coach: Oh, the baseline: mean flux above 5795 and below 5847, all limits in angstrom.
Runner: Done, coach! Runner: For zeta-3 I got 11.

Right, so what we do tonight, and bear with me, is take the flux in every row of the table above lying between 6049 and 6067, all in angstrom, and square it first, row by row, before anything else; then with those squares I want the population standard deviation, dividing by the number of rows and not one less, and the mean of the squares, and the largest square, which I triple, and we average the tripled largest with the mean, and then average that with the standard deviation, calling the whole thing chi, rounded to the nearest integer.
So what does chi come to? 506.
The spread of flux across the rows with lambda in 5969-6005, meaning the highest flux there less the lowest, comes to 6.3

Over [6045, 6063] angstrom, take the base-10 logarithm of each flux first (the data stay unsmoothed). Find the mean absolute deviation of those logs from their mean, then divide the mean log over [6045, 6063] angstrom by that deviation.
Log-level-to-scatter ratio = 73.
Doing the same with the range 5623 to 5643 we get 24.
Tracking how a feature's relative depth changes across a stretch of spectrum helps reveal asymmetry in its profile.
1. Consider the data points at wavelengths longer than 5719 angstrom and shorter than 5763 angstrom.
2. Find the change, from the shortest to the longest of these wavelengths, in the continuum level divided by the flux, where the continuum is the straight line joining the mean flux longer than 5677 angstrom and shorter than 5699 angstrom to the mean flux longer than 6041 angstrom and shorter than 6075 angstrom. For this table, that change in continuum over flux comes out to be 0.2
